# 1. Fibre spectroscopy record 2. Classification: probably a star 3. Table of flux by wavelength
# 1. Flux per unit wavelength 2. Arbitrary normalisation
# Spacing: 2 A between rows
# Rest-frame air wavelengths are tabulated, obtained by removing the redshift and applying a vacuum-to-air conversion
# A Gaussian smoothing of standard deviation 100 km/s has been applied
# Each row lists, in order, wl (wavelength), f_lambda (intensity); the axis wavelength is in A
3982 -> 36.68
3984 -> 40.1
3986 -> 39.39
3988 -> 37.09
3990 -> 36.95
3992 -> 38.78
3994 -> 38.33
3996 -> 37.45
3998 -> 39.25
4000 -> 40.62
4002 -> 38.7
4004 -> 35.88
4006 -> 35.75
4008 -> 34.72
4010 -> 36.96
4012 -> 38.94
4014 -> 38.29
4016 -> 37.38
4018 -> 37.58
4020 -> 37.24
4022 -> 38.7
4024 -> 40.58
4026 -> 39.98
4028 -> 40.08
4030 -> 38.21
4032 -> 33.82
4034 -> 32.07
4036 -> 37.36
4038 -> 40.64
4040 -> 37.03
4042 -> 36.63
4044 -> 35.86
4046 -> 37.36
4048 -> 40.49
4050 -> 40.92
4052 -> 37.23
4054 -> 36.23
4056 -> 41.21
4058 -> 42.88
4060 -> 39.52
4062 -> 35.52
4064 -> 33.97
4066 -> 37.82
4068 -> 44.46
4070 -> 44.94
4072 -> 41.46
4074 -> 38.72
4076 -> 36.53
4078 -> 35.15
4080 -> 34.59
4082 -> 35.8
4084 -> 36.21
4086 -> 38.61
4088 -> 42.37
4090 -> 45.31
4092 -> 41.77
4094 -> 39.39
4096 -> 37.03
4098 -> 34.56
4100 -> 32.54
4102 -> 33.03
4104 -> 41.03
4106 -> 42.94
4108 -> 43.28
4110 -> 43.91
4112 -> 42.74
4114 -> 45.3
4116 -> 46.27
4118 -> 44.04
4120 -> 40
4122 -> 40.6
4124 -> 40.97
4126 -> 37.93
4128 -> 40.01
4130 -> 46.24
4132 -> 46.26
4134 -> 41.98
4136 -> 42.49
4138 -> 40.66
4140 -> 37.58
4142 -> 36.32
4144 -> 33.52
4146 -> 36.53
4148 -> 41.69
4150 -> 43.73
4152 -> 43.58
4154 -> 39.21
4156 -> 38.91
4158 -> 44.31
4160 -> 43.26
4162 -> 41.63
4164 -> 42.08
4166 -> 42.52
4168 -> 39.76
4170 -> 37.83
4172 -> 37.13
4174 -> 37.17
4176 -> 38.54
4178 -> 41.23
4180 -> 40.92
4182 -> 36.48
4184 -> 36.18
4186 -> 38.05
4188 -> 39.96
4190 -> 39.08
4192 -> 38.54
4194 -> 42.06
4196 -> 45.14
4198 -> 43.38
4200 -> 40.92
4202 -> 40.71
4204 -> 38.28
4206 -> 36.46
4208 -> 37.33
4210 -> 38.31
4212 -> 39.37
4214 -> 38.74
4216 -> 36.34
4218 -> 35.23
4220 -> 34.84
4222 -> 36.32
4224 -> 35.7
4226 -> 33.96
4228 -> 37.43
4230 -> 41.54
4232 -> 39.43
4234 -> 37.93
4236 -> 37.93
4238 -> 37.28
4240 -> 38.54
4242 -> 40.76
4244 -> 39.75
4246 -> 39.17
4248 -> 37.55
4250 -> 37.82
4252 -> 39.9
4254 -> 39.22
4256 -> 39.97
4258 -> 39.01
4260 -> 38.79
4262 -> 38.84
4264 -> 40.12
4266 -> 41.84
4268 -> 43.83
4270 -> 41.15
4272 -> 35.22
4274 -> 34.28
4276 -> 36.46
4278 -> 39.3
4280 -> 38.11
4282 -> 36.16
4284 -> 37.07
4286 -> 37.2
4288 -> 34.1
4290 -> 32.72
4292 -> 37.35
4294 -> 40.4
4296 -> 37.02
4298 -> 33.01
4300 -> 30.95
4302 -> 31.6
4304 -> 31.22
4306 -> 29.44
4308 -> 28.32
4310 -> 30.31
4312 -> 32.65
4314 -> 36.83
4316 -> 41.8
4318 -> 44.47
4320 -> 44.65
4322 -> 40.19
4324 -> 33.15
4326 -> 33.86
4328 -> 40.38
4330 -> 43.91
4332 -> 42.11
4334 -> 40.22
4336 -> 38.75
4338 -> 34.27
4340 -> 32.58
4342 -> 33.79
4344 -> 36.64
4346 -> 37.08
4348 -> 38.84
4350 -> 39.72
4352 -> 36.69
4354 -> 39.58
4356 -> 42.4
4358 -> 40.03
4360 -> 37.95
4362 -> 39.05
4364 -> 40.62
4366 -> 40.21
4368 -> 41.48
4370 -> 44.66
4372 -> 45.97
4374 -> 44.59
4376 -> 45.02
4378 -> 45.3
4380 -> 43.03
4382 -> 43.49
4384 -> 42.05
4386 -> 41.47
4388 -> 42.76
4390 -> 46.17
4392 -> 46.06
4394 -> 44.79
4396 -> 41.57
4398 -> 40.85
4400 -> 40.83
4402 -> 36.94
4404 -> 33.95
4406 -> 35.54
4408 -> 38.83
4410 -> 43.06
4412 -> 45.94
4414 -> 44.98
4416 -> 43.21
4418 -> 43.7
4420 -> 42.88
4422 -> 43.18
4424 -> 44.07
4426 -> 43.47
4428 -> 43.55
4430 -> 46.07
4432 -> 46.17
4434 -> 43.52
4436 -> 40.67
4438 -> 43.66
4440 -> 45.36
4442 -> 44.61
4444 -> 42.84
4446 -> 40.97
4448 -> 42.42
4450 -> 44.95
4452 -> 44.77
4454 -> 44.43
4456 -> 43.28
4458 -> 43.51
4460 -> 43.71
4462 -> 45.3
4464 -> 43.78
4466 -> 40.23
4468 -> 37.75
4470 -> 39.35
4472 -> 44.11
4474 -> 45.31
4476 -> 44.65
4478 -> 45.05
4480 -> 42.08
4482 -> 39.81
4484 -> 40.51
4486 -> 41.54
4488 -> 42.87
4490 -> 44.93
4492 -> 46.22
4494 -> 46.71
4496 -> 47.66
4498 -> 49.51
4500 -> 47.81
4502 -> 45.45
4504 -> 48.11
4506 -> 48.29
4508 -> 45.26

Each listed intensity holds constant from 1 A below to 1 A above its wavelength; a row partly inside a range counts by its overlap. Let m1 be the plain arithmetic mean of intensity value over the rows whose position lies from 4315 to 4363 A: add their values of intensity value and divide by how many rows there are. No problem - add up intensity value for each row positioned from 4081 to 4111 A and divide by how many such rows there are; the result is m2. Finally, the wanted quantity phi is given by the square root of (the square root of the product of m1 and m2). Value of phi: 6.25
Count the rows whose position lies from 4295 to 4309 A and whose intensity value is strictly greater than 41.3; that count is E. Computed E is 0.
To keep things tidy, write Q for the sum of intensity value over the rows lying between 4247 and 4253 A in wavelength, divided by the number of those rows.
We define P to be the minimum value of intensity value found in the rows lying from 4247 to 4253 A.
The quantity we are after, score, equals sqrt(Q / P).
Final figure 1.01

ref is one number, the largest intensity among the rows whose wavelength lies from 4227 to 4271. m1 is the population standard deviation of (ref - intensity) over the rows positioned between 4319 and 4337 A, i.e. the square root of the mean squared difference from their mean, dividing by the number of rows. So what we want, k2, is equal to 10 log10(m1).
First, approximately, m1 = 3.8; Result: 6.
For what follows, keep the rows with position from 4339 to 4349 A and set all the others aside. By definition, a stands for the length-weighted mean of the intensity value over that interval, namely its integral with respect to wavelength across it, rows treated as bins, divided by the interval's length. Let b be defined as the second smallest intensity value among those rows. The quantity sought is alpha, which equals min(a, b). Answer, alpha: 33.8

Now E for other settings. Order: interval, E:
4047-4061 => 1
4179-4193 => 0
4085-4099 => 3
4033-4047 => 0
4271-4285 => 0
